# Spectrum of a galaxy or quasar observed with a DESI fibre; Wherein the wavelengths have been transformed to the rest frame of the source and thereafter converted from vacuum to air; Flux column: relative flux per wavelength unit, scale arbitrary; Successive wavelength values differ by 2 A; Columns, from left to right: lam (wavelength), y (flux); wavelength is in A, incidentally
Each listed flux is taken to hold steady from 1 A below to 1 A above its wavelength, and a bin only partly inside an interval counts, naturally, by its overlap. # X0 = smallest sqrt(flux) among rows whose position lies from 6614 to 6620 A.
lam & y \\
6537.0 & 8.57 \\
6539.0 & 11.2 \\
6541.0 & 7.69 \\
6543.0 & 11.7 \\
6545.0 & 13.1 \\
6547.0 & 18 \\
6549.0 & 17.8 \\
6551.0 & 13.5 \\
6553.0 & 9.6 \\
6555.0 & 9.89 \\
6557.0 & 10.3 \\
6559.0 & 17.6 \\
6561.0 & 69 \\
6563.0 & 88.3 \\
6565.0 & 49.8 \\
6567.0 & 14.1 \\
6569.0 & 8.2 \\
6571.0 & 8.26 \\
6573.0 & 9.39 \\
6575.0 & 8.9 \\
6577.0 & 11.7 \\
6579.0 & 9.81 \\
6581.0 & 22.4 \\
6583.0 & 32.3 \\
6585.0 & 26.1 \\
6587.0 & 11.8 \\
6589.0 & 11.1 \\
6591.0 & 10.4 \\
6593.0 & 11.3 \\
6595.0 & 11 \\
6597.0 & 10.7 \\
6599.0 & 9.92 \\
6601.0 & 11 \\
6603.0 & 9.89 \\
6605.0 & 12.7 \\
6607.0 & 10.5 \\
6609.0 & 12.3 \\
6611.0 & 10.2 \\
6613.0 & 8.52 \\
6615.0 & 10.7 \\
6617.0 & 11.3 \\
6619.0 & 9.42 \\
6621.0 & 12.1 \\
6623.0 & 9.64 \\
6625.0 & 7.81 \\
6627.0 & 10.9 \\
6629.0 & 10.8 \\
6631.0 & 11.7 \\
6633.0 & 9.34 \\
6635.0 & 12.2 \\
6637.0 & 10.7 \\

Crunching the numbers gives 3.07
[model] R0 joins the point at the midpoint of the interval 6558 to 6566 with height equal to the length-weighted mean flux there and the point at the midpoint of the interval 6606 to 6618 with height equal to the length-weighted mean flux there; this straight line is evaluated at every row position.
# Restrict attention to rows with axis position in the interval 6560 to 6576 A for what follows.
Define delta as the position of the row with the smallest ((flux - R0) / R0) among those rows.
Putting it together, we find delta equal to 6569.0 A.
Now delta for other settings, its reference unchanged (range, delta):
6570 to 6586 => 6571.0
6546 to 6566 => 6553.0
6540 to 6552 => 6541.0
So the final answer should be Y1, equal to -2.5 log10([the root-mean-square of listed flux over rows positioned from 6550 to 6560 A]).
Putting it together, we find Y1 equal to -2.75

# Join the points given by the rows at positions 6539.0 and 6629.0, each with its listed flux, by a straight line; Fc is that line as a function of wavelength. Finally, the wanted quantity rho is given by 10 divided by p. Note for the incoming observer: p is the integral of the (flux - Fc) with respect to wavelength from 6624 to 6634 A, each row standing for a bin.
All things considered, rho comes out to -1.4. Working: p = -7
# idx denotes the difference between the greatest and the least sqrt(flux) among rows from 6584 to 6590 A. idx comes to 1.8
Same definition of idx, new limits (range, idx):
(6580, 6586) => 1.0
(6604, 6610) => 0.3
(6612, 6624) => 0.6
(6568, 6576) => 0.2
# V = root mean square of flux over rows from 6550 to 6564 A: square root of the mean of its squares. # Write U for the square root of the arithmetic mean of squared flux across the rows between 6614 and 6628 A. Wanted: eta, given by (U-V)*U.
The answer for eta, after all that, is -345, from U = 10.4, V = 44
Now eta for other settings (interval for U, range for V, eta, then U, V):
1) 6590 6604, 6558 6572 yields -390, 10.6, 47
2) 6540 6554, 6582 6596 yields -64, 13.5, 18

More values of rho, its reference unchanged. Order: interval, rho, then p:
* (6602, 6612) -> 4.5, 2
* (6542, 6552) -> 0.3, 37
